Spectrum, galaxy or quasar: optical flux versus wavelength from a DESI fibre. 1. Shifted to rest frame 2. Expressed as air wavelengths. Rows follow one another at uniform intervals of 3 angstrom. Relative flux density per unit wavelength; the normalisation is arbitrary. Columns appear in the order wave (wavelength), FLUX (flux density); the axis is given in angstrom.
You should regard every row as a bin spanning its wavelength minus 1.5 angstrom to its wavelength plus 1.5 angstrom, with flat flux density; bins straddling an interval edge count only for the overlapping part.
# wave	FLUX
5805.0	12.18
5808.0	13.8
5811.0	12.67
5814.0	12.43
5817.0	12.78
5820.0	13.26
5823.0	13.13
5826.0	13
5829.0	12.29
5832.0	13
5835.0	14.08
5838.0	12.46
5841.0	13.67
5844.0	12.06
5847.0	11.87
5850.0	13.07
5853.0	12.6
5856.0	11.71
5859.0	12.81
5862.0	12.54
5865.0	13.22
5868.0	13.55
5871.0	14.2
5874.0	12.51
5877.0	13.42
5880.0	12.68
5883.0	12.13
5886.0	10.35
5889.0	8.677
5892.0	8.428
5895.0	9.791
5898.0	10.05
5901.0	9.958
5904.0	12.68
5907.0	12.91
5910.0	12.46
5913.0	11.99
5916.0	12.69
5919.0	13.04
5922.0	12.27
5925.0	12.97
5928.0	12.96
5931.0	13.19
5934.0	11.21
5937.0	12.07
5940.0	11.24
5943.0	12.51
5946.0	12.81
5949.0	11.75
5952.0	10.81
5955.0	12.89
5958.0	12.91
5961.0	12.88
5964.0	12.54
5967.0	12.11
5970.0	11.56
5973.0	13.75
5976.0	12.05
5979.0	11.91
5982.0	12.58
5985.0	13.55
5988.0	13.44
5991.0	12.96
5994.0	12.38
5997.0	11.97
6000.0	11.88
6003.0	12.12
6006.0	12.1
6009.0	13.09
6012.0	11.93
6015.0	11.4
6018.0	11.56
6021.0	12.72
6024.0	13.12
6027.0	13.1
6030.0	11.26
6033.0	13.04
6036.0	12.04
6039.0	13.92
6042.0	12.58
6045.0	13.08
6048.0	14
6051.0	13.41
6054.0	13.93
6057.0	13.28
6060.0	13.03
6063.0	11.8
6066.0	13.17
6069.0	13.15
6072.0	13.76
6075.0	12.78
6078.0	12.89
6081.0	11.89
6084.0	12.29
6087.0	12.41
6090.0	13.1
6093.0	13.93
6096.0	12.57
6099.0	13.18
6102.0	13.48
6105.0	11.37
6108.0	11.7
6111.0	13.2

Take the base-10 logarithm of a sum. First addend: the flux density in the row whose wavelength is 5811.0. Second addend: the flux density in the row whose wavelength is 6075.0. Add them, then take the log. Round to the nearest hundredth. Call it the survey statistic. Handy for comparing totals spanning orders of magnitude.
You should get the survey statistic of 1.41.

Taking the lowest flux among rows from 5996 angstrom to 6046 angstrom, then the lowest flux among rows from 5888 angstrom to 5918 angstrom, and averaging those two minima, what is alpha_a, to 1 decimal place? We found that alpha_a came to 9.8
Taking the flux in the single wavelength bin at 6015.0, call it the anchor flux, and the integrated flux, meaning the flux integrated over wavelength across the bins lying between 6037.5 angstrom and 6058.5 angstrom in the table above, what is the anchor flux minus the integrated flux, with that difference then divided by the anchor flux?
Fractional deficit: -24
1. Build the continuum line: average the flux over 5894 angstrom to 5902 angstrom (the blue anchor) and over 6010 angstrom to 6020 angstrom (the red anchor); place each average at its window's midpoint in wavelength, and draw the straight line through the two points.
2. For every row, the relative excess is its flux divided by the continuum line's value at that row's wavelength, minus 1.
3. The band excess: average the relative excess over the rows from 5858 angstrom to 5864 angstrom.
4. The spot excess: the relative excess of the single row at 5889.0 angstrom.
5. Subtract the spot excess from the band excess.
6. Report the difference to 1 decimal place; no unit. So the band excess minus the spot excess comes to 0.5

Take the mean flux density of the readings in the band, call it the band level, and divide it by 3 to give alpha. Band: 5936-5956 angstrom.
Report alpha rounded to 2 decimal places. 4.00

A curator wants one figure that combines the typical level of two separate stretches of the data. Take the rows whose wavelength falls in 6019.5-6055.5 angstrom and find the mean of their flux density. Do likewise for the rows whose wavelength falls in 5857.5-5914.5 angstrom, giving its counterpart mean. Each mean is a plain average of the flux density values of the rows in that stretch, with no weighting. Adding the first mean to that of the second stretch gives 24.8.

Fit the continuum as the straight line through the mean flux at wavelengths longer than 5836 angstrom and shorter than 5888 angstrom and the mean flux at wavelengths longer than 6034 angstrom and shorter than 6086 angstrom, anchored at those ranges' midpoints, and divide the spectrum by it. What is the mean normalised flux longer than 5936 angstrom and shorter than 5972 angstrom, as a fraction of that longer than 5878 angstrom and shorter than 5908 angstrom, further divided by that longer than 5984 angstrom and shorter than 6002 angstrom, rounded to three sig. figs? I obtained 1.14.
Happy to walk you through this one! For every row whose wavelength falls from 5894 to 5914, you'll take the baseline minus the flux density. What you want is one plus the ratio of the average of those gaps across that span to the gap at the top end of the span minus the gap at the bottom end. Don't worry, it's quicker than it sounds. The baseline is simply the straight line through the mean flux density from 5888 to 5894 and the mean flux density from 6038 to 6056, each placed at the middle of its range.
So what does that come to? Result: 2.5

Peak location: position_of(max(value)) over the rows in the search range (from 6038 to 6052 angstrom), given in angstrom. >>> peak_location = 6048.0 angstrom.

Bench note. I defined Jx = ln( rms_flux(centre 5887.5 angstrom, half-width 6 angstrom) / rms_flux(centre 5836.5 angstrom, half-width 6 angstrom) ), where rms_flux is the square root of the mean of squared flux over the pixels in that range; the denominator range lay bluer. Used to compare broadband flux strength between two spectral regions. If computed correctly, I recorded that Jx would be -0.29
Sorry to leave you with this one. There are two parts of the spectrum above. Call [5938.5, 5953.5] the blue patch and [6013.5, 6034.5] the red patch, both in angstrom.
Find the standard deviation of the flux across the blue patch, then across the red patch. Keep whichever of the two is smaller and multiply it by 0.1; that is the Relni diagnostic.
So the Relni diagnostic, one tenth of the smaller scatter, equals 0.08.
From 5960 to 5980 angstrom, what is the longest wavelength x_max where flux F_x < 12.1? 5979.0 angstrom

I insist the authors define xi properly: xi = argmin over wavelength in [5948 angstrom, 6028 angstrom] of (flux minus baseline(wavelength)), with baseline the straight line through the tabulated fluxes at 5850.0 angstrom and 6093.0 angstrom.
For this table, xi 5952.0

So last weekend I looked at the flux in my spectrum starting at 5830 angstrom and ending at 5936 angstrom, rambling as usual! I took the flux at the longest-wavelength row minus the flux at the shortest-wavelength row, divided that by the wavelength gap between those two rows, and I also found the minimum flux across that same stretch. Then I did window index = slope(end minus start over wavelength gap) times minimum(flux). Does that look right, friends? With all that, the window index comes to -0.15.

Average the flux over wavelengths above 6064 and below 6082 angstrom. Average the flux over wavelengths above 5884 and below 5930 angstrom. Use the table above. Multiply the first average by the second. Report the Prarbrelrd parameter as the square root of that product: 12.2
